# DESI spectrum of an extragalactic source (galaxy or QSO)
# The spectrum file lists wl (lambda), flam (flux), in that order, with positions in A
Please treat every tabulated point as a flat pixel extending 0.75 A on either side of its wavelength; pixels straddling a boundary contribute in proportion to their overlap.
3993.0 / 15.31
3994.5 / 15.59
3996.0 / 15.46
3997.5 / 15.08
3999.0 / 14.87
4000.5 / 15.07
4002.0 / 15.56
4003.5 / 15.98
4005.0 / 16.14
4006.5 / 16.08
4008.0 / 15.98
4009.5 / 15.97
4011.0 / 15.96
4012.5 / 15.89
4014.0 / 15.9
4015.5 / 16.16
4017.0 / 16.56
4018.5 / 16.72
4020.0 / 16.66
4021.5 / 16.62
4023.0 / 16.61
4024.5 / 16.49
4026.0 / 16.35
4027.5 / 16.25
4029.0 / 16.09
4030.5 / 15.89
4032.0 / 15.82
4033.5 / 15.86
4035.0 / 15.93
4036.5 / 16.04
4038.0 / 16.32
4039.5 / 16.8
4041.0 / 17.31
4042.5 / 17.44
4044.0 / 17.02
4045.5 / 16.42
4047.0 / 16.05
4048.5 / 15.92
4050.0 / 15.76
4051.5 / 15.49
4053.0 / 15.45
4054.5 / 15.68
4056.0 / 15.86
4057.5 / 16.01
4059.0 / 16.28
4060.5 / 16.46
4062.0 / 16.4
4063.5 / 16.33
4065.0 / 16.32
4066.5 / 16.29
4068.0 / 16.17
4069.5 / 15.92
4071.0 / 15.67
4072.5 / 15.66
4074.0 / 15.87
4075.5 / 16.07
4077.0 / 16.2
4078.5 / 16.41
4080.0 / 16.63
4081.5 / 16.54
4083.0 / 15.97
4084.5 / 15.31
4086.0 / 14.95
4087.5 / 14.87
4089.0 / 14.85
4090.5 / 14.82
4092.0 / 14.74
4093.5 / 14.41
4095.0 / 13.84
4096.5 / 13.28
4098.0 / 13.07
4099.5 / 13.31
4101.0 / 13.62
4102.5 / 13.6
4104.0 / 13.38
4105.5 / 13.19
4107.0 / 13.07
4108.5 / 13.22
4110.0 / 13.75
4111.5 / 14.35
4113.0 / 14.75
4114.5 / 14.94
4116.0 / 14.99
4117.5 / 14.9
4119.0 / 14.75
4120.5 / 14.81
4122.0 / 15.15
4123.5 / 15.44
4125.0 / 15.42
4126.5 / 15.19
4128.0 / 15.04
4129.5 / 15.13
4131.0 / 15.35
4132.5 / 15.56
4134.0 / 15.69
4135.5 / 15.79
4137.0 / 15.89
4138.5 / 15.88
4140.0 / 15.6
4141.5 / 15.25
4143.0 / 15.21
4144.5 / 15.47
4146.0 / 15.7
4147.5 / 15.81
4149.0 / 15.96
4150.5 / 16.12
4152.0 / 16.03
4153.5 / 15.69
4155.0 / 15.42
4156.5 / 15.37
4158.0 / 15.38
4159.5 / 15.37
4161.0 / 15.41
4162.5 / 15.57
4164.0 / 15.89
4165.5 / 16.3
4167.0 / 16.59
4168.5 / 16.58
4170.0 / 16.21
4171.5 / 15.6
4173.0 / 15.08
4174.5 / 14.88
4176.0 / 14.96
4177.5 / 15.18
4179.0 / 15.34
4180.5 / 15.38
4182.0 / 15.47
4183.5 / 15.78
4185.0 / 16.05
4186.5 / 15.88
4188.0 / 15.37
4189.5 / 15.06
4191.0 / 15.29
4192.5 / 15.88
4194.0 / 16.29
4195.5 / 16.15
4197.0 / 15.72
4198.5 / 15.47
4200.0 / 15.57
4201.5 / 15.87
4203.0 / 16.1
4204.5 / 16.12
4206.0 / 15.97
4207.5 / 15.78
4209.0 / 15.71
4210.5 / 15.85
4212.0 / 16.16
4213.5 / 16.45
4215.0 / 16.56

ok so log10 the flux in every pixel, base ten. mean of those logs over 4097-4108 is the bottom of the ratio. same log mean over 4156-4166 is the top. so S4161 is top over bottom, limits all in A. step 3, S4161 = 1.06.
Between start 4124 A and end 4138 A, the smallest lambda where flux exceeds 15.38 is 4125.0 A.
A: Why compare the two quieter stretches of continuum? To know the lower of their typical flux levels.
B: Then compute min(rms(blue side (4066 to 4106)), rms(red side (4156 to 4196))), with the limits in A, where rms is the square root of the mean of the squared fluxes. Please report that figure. 15.0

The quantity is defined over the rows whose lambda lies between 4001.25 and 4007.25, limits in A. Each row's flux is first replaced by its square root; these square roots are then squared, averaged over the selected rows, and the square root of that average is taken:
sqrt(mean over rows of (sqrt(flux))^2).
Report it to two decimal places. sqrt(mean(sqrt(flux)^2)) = 3.99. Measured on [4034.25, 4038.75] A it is 4.01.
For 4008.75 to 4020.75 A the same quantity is 4.03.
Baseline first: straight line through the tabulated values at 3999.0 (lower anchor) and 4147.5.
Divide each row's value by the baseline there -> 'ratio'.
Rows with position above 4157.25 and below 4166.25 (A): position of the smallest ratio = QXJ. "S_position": 4159.5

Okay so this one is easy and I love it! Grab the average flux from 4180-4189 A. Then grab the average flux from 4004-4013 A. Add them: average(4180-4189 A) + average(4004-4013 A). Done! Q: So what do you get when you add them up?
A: 31.7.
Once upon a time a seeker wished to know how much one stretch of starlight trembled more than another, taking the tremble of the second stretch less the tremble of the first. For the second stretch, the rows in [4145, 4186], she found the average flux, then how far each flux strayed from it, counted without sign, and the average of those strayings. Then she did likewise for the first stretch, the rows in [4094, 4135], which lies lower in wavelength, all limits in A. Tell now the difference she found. -0.5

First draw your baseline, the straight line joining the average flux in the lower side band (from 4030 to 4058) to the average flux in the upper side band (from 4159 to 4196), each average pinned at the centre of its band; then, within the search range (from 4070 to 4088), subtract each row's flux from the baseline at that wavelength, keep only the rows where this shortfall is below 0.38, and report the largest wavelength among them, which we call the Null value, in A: 4083.0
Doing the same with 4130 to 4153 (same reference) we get 4152.0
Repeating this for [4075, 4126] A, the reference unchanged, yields 4083.0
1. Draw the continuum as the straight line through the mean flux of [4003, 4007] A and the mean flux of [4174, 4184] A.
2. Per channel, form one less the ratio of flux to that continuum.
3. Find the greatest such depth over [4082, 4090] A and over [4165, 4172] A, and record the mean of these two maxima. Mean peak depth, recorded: 0.02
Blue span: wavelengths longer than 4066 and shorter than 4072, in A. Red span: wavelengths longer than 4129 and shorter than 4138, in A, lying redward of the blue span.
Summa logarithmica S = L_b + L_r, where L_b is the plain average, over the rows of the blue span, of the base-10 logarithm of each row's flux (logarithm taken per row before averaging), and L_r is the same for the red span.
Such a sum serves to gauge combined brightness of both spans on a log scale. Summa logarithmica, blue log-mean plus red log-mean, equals 2.40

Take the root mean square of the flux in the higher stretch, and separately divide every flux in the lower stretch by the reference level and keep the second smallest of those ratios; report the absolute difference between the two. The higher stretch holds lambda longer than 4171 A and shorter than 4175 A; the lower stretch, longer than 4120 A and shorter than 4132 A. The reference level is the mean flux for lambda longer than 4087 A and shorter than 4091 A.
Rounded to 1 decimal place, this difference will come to 14.2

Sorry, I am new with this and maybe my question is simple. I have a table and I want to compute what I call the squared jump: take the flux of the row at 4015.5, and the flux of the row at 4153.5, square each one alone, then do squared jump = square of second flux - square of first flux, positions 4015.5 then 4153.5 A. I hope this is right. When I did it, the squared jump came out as -15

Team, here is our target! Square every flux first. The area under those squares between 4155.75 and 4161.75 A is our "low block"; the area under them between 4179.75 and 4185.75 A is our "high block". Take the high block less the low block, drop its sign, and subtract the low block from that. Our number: -1366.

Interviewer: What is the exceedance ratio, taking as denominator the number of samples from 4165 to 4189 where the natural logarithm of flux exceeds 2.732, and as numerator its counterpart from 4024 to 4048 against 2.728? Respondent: 1.5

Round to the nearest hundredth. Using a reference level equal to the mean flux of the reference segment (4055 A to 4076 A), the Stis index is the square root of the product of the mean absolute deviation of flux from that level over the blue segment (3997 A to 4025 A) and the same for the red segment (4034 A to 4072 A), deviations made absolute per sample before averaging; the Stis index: 0.40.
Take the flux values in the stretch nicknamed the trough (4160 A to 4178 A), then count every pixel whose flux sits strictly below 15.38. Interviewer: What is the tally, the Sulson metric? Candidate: 4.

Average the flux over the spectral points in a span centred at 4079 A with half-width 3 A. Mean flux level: 16.4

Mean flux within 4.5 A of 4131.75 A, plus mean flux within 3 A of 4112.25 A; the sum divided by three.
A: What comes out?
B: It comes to 10.0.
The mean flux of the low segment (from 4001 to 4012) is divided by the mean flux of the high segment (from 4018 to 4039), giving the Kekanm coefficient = 0.98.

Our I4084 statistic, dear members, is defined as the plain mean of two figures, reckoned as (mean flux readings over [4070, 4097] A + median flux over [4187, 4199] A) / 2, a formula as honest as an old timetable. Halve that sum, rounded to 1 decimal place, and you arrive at 15.5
